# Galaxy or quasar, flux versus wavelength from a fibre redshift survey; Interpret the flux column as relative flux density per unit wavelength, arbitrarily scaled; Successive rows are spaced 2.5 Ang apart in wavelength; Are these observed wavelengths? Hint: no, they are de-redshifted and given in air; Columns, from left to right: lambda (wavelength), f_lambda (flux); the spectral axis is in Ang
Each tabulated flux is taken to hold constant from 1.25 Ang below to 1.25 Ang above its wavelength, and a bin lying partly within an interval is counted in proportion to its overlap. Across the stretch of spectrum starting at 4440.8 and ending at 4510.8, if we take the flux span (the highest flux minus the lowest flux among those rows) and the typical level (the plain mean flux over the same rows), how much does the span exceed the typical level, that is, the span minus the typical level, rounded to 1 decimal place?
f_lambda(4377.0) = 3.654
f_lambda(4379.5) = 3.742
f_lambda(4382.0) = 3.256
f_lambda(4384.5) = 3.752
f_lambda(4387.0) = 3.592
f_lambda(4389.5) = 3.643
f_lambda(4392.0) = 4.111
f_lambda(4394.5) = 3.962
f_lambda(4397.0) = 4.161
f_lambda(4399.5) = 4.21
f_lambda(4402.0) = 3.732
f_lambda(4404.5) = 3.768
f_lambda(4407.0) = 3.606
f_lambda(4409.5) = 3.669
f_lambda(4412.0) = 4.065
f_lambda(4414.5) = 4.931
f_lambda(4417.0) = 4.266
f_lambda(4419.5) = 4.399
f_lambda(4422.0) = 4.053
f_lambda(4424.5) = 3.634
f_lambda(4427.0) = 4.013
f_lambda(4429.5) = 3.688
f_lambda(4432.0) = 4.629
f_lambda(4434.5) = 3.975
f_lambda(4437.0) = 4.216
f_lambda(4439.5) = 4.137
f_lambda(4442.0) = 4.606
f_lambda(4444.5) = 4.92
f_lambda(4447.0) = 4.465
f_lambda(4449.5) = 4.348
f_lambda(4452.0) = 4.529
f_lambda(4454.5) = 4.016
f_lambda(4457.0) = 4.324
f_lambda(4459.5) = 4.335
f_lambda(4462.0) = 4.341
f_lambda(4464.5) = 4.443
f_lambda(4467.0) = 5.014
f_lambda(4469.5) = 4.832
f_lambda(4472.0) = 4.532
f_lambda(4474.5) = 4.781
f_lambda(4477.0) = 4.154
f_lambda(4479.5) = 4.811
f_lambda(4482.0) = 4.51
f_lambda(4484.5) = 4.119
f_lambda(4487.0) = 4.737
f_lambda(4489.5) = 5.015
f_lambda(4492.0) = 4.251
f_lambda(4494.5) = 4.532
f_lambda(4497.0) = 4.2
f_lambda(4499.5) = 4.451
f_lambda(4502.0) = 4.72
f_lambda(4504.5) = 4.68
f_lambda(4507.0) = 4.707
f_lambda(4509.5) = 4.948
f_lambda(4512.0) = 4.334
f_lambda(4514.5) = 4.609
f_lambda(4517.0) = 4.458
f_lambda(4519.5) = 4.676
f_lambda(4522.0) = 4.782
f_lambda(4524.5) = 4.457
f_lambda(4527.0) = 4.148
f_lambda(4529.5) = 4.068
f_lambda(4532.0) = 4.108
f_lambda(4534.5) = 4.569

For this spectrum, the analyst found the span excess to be -3.5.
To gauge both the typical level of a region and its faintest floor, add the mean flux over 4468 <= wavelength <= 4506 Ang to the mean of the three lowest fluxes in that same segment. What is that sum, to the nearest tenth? 8.7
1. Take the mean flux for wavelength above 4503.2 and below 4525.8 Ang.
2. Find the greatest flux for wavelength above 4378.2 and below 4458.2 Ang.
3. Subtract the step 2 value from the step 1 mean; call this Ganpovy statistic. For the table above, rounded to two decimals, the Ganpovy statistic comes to -0.30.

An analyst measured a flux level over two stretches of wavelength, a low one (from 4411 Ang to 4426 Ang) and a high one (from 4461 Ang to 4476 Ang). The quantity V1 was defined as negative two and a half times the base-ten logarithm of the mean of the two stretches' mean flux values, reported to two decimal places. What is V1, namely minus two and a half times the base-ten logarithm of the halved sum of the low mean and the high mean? -1.62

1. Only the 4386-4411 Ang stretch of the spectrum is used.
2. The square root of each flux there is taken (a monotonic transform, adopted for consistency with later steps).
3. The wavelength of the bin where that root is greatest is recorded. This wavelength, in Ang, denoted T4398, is 4399.5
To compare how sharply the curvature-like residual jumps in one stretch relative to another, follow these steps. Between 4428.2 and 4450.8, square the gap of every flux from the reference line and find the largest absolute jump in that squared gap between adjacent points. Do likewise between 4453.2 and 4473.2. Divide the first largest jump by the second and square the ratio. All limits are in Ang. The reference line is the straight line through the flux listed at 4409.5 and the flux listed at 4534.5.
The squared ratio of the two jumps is 1.0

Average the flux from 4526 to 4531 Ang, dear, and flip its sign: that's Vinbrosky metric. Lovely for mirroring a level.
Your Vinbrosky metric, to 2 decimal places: -4.11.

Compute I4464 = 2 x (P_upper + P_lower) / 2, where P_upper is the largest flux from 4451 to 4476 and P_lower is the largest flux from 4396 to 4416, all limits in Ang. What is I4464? 9.9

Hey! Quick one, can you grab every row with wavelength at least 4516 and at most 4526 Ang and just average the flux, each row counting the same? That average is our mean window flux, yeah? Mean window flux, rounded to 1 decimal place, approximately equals 4.6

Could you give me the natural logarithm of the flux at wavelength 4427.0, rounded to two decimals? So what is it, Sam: 1.39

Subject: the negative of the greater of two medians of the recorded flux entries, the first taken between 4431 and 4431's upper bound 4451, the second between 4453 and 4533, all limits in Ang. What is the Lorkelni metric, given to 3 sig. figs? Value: -4.48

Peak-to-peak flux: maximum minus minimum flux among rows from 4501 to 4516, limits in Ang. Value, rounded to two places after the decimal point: 0.61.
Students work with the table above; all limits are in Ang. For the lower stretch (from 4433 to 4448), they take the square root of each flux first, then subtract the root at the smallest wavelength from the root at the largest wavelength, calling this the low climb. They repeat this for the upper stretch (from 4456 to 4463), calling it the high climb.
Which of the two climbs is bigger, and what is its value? 0.119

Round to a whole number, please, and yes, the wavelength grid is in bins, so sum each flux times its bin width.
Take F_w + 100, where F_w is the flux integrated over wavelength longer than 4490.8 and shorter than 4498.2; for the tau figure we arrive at 132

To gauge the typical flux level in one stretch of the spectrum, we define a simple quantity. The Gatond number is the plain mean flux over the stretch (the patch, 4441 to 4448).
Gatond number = 4.7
